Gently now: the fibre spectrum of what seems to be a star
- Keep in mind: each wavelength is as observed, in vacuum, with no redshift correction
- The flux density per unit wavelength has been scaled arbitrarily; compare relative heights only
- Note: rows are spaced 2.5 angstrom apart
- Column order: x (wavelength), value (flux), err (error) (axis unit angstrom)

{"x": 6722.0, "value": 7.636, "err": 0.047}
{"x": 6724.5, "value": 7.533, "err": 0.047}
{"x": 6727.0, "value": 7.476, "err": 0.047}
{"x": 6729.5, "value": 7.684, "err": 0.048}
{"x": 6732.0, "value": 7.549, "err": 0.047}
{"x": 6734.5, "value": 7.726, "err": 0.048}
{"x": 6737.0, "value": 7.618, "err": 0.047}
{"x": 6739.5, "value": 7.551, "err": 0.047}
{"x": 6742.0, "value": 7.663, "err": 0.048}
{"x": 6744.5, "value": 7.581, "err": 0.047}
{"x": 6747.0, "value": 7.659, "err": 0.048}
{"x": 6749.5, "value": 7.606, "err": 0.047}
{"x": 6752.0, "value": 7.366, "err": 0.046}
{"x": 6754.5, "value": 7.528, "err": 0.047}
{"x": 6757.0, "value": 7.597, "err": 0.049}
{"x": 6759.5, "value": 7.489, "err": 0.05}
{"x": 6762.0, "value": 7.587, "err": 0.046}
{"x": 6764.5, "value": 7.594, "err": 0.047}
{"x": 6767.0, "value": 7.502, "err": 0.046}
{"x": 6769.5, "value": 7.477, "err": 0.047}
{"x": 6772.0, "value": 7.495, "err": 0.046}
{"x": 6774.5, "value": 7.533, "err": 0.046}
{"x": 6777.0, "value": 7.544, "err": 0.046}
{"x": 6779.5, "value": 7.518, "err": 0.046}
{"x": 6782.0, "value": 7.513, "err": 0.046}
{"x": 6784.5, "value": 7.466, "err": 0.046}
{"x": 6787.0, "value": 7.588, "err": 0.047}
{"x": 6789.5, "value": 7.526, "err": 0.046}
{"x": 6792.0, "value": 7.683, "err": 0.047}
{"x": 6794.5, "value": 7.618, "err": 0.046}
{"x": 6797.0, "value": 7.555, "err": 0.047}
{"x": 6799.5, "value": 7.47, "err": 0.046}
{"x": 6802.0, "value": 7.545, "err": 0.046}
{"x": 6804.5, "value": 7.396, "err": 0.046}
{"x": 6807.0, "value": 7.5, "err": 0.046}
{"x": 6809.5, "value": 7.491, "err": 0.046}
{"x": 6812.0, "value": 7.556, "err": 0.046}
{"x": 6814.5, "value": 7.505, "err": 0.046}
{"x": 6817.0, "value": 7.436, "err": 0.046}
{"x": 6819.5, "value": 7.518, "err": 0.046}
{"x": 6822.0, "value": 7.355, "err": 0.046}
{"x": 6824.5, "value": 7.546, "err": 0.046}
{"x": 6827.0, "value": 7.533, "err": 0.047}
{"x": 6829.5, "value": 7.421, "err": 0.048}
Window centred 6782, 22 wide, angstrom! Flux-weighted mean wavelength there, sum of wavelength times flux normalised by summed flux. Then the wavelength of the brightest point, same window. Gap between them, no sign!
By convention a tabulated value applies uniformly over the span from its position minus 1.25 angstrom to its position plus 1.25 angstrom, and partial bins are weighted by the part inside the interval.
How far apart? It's 10.0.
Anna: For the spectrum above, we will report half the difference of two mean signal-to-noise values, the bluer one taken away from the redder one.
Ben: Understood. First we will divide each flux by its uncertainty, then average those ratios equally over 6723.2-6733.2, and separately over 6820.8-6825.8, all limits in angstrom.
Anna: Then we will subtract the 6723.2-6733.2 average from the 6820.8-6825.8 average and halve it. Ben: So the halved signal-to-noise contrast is 1.0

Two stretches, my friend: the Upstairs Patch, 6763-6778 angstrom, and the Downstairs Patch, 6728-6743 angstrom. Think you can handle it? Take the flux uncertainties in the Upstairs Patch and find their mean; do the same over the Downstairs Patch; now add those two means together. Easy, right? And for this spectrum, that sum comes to 0.0938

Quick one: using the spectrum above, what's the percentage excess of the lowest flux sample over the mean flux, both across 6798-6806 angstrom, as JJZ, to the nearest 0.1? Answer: -1.0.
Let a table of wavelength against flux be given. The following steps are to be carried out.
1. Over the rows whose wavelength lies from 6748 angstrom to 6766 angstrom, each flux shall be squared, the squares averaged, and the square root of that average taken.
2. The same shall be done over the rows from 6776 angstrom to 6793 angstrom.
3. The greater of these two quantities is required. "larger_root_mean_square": 7.549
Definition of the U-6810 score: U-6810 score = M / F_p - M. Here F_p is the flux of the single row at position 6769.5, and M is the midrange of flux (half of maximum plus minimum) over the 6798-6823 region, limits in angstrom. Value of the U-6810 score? -6.46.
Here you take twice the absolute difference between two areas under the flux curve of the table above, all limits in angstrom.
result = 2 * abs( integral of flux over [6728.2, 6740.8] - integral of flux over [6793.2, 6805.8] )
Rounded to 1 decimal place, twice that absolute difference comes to 2.7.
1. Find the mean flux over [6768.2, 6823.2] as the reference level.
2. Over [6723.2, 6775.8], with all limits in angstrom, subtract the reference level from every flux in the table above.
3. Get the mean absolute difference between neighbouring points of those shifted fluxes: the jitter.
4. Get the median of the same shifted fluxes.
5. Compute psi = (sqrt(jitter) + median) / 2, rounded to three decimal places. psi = 0.174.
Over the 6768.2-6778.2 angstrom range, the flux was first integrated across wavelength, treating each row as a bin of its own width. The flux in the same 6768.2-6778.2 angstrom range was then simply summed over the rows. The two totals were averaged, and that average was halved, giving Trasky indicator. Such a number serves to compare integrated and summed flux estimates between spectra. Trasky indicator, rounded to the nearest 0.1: 26.3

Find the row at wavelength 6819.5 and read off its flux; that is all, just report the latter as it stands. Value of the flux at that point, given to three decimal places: 7.518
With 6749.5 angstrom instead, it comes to 7.606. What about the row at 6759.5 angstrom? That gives 7.489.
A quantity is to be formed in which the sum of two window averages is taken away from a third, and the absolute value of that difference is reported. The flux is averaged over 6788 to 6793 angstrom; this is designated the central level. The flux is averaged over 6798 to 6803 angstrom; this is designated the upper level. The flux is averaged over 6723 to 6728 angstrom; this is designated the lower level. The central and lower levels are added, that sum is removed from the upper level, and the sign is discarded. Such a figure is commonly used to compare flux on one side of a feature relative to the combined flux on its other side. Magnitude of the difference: 7.60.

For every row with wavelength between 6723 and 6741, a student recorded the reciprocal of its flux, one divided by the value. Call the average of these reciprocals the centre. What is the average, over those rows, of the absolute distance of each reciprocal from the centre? 0.0013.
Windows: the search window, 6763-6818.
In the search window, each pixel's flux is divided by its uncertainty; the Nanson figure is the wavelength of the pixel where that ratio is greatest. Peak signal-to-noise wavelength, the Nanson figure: 6794.5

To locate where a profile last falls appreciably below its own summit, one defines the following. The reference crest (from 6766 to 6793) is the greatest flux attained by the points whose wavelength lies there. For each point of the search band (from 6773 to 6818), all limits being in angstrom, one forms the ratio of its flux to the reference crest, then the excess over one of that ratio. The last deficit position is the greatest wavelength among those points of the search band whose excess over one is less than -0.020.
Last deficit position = 6817.0 angstrom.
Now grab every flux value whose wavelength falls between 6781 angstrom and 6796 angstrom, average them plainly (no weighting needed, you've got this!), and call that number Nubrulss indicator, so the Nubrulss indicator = 7.57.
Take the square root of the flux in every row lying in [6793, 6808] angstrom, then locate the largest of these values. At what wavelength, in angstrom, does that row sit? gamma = 6794.5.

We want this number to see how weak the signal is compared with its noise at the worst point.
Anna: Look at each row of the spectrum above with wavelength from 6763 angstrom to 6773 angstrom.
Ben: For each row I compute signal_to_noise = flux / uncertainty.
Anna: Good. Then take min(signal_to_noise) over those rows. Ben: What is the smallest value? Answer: 159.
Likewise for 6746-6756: 160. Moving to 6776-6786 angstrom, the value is 162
